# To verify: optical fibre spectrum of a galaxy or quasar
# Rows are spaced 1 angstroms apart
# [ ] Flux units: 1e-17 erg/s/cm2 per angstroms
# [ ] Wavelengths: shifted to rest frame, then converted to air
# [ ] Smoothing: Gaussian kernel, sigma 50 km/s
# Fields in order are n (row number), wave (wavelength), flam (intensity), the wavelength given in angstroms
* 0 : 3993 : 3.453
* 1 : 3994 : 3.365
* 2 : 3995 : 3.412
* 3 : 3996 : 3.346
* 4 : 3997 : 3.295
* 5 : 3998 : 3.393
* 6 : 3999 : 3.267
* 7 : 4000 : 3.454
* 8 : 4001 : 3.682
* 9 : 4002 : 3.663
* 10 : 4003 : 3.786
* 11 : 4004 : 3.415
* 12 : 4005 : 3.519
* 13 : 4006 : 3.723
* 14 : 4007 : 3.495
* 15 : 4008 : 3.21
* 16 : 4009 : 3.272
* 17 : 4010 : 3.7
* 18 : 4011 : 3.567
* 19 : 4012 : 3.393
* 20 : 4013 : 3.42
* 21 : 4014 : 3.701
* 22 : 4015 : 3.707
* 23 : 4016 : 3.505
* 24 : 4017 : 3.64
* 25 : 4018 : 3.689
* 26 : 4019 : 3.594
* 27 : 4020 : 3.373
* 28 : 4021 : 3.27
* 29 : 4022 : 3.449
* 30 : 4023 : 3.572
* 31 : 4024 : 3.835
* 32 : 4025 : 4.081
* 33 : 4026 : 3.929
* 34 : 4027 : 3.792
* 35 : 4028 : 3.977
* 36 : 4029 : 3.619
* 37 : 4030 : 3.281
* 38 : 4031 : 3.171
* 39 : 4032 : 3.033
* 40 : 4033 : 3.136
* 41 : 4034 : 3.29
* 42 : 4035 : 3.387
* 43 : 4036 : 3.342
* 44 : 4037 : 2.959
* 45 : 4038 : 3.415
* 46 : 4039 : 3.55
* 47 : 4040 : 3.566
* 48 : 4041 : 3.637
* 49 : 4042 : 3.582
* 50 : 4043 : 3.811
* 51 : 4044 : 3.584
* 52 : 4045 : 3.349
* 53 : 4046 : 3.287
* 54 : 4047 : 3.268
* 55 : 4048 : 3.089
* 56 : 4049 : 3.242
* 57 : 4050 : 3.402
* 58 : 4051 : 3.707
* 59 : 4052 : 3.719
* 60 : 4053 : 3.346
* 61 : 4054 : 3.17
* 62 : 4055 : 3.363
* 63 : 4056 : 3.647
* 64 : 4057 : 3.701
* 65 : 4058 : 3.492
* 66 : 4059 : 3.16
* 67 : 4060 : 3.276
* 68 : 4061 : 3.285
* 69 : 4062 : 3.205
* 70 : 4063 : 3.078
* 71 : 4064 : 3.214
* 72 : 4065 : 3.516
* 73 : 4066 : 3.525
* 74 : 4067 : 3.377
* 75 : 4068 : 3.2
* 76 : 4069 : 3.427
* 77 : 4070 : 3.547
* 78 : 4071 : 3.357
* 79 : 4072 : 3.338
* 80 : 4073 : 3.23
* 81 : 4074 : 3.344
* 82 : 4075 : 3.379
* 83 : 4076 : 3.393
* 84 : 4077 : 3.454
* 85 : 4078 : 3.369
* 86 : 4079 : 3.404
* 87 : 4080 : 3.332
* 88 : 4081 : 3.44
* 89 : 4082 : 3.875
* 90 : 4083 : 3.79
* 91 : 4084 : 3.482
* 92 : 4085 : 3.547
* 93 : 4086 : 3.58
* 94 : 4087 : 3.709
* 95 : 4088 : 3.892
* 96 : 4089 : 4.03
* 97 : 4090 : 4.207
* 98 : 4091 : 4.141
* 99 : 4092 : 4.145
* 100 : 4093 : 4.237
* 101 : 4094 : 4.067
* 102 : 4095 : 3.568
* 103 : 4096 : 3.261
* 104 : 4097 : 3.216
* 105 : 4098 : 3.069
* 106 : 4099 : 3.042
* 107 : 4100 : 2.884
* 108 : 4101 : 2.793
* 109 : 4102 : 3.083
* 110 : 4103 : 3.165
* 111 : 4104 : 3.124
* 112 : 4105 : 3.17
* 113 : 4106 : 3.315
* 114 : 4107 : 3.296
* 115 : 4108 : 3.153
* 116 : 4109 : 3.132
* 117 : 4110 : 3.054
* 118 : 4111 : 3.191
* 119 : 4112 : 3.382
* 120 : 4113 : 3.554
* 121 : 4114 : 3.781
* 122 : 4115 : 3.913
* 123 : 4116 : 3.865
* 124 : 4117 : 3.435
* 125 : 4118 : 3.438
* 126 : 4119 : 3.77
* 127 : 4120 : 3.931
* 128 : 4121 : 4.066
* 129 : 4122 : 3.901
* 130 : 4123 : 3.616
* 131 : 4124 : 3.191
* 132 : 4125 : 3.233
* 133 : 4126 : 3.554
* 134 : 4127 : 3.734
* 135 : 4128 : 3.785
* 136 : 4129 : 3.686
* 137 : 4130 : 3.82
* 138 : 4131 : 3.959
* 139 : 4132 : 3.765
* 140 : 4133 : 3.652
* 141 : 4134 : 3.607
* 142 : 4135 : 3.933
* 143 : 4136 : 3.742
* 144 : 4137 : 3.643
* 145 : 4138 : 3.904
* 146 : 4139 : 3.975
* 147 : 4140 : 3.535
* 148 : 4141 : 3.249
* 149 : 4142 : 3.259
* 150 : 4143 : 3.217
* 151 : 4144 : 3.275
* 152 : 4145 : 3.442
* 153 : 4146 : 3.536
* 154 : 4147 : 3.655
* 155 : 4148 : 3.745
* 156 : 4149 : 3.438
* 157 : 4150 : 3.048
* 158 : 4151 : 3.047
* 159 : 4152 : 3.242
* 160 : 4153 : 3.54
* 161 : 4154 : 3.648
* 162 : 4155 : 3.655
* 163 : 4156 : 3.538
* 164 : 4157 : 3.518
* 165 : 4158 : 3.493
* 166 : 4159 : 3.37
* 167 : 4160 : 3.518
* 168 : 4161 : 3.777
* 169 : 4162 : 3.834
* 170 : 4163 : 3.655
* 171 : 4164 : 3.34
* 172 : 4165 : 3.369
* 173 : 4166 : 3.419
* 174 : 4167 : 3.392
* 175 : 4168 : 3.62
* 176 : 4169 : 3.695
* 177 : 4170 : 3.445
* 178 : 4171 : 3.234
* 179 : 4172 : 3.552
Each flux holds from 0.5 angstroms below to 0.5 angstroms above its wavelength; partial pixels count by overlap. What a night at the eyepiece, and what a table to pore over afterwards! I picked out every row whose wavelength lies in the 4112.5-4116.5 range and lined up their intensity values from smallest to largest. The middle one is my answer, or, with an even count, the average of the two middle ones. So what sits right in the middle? 3.82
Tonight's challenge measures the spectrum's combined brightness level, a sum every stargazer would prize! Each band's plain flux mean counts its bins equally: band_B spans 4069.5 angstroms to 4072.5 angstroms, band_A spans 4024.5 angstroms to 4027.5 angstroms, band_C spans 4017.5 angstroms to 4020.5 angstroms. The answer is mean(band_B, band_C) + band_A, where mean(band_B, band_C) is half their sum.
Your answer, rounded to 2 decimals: 7.42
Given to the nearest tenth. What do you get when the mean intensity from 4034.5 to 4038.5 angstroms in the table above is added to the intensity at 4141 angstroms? 6.5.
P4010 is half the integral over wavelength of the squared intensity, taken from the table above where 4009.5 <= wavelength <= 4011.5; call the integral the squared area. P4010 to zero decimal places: 13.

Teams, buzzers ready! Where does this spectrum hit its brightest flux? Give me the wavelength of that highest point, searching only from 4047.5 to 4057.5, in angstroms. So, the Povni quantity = 4052 angstroms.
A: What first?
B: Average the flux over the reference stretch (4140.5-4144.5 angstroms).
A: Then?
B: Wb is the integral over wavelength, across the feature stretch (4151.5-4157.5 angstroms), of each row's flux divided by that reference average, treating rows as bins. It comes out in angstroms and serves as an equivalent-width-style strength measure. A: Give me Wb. 6.50 angstroms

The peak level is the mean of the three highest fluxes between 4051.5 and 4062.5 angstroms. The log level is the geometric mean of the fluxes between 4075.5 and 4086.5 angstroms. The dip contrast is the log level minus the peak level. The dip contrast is -0.18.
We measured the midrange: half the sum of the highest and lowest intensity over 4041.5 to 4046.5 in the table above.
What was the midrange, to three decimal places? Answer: 3.549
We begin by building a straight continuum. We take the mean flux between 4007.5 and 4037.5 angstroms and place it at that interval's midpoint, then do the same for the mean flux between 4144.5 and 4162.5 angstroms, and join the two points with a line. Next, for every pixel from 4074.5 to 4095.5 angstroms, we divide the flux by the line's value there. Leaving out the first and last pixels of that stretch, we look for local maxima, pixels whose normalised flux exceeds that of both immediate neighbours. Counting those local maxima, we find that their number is 5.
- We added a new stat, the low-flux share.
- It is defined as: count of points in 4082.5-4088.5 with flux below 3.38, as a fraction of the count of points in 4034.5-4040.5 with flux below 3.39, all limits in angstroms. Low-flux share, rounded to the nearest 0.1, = 0.0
